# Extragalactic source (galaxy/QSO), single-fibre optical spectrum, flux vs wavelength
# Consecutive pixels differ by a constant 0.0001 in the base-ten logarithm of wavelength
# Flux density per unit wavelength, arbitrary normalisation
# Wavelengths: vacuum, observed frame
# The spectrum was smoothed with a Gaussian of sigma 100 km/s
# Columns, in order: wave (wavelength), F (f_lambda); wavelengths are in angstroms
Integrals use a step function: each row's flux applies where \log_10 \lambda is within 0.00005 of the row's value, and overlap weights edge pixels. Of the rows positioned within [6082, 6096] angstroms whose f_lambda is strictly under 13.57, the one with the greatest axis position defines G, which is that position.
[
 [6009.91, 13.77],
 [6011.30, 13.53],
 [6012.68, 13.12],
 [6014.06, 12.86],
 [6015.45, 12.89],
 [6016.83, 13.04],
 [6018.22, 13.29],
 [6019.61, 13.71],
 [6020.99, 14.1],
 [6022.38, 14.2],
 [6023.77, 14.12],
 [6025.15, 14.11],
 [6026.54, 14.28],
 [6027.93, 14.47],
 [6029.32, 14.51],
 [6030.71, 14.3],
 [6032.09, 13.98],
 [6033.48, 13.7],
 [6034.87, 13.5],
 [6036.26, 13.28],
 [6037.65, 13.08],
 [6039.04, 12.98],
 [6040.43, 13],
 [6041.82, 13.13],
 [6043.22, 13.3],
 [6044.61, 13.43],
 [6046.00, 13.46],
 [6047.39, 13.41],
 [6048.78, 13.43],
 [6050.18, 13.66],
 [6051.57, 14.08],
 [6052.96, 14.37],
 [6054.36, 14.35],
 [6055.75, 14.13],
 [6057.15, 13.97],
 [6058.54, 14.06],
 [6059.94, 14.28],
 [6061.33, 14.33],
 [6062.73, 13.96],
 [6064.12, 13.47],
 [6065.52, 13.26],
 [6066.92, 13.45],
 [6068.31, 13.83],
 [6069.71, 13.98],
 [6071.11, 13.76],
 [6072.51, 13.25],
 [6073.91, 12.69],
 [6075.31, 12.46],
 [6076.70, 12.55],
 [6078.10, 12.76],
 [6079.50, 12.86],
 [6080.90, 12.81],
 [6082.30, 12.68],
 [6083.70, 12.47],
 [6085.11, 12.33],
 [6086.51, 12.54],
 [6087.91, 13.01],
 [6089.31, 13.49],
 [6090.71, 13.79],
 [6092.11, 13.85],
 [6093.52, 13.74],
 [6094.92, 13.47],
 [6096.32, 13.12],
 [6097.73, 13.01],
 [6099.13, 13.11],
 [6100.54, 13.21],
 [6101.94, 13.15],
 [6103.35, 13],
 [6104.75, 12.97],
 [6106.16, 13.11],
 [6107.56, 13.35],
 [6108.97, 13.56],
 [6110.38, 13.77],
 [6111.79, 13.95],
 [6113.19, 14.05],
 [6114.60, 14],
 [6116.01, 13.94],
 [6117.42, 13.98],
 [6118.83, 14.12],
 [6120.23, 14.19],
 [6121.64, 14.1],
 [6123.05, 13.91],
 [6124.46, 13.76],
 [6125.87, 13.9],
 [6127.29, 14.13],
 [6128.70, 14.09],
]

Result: 6094.92 angstroms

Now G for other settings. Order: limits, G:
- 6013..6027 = 6018.22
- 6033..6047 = 6046.00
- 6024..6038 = 6037.65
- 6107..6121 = 6108.97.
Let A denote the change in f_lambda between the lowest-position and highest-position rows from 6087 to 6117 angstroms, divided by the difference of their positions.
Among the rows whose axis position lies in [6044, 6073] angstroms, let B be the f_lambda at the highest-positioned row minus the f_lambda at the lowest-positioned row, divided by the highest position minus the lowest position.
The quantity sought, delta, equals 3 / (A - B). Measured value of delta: 76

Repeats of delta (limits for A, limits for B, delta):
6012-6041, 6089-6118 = -138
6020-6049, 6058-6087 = 99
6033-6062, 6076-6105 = 392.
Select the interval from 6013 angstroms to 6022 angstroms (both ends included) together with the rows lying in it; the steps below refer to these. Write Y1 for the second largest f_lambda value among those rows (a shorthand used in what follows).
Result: 13.71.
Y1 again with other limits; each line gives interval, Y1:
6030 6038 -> 13.98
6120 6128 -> 14.13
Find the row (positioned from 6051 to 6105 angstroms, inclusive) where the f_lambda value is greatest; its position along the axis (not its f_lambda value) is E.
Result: 6052.96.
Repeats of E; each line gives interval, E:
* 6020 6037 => 6029.32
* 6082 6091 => 6090.71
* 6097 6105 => 6100.54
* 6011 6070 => 6029.32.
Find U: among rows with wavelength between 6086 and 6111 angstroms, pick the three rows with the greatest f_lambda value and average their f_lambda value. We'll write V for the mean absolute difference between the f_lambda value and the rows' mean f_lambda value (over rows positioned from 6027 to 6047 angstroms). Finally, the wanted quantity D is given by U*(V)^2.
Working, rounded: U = 13.80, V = 0.44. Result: 2.6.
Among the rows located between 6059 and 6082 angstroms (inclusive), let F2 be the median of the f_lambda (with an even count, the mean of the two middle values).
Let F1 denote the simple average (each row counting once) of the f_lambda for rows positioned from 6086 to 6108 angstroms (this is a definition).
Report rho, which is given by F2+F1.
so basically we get 26.6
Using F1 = 13.2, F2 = 13.4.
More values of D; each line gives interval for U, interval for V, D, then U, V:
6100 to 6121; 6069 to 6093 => 3.2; 14.12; 0.47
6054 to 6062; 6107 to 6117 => 0.6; 14.32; 0.21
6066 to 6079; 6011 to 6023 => 2.4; 13.86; 0.42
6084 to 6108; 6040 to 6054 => 1.3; 13.79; 0.31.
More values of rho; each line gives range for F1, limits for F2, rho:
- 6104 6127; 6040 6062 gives 27.6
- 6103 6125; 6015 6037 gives 27.8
